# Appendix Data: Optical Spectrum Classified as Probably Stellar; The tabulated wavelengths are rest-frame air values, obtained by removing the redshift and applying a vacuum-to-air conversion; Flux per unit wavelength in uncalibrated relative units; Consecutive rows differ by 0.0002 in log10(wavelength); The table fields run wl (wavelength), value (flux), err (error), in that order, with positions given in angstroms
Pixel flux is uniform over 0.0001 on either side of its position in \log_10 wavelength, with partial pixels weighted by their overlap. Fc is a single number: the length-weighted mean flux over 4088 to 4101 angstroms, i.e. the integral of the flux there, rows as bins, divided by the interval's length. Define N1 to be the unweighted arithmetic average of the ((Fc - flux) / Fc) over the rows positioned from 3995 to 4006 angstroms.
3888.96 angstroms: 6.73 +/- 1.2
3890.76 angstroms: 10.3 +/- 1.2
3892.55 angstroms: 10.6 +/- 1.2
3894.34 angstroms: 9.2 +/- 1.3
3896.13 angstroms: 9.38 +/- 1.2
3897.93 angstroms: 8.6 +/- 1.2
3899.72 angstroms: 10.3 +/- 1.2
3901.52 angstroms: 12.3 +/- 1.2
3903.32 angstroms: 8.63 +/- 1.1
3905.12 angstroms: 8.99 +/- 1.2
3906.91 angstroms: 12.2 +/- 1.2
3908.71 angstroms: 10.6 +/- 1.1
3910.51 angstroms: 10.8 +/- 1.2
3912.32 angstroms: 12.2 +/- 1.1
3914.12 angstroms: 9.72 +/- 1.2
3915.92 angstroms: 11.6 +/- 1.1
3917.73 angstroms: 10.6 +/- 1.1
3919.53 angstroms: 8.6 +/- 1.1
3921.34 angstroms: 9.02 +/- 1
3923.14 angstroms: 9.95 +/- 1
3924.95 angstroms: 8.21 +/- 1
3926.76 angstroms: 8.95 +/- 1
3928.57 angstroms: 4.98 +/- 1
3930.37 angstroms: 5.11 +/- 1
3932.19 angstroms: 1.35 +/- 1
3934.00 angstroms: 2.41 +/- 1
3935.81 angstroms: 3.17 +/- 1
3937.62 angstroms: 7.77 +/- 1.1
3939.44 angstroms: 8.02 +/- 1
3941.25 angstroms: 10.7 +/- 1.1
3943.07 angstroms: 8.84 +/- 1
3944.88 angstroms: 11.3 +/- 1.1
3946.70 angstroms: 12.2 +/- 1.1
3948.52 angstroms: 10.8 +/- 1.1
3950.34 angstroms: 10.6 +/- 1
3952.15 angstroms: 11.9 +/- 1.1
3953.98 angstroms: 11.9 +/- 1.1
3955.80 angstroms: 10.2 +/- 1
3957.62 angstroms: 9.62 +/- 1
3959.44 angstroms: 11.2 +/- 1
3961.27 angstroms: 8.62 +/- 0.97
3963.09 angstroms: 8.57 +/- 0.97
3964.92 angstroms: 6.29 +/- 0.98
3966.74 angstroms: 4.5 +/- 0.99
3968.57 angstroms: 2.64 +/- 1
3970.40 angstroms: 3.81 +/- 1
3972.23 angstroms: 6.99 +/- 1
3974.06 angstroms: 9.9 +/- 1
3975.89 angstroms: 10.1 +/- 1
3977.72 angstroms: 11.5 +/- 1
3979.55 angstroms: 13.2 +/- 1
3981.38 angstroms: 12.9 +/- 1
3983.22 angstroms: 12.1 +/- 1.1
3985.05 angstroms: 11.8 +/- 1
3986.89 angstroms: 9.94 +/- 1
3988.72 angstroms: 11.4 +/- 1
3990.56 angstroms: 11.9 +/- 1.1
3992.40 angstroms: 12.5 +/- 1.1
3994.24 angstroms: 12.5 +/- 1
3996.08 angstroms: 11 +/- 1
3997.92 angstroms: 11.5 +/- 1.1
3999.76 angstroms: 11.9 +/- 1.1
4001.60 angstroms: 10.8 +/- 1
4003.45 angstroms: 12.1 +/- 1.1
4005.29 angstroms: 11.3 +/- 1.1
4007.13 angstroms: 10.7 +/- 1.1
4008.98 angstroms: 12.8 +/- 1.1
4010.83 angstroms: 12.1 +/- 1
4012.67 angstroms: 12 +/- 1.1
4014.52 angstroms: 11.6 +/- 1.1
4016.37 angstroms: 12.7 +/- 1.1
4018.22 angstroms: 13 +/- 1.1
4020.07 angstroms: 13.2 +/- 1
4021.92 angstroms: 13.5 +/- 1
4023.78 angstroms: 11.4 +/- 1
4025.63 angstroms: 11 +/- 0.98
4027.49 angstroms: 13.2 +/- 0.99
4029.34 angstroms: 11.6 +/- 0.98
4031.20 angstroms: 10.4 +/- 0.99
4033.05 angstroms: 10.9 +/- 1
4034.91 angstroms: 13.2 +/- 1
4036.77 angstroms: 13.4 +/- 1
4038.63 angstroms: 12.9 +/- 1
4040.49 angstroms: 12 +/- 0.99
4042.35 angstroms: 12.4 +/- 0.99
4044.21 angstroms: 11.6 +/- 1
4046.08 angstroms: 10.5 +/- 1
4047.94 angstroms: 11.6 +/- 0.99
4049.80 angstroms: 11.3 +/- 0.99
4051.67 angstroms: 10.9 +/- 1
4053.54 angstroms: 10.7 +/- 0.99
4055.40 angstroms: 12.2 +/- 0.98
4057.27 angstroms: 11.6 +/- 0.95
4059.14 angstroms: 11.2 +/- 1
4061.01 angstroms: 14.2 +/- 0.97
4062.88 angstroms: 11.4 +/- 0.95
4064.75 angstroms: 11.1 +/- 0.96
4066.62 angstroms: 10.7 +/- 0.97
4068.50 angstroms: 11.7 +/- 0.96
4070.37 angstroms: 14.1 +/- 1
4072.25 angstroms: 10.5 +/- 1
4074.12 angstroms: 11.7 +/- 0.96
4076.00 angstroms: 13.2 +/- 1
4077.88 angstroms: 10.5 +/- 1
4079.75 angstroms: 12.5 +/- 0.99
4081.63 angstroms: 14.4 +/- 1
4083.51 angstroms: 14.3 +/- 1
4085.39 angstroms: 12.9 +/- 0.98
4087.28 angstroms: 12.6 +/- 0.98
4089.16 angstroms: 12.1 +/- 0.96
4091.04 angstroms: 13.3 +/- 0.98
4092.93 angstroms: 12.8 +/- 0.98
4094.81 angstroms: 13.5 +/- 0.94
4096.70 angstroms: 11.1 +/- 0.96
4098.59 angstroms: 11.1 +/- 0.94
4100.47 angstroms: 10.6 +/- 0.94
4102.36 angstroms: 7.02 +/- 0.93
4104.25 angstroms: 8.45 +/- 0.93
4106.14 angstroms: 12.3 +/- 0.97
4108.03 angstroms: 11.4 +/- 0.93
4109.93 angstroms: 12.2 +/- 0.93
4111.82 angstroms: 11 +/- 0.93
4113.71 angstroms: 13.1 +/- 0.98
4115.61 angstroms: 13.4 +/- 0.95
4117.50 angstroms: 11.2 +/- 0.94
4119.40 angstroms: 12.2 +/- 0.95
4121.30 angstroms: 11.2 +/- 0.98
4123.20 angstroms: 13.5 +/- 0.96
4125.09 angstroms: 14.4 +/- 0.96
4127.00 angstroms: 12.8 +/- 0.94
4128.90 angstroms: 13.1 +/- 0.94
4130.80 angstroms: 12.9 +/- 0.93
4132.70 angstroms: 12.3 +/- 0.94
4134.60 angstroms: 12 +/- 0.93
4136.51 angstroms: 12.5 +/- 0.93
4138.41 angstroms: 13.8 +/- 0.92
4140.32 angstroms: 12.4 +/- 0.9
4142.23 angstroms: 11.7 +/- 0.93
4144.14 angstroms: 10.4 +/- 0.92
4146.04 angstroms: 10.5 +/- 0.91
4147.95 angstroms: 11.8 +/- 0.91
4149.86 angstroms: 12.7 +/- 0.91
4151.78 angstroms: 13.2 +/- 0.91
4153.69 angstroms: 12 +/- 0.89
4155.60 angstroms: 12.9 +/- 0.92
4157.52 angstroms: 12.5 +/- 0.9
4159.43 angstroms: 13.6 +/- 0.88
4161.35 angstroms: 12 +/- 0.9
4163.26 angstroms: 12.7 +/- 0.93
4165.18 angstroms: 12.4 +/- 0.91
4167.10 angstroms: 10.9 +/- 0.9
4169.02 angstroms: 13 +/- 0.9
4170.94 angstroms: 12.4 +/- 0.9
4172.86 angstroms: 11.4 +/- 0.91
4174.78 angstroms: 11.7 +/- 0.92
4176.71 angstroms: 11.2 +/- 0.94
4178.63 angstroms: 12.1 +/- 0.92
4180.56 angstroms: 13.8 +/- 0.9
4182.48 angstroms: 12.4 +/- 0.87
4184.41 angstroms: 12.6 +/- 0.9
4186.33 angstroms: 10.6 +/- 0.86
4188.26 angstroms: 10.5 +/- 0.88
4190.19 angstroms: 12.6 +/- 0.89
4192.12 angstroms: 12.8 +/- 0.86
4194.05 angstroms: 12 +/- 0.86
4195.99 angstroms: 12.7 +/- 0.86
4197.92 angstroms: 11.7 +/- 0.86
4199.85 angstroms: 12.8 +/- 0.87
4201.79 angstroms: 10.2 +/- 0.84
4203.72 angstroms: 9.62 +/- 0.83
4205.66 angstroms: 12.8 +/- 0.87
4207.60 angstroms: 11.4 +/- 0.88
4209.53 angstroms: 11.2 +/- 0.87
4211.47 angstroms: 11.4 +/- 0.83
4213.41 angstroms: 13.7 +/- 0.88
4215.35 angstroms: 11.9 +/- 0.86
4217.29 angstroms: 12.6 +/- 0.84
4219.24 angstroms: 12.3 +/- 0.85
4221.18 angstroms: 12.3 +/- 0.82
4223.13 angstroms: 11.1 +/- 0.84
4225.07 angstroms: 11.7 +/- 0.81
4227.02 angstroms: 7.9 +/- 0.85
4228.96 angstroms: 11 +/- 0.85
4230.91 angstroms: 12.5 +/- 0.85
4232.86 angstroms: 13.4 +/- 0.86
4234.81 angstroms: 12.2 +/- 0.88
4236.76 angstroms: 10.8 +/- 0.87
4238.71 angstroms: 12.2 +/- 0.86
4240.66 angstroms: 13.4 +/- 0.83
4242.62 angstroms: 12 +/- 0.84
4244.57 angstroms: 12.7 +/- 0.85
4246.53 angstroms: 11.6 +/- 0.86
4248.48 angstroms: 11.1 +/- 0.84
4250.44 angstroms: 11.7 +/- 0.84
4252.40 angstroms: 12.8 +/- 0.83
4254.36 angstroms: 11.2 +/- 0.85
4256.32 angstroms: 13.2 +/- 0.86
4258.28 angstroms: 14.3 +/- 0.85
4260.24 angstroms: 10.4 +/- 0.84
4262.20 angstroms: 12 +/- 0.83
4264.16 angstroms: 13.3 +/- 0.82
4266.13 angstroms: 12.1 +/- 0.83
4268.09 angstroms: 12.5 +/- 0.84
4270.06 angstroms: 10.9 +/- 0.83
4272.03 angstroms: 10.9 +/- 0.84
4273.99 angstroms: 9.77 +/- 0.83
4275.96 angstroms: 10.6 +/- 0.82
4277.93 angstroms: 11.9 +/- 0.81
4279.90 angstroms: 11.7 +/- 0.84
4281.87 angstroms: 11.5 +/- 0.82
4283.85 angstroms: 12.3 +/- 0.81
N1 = 0.058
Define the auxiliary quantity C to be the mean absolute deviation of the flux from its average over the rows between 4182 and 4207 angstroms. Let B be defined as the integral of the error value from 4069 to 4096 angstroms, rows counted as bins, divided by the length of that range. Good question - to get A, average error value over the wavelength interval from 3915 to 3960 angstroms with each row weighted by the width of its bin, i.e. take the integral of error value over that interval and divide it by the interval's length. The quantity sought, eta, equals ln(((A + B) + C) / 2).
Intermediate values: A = 1.04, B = 0.98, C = 0.98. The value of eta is 0.41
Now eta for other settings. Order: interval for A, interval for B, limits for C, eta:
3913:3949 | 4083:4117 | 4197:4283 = 0.37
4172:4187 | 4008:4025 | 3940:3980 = 0.74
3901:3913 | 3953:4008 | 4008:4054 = 0.41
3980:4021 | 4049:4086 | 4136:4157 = 0.36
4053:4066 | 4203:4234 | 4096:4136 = 0.42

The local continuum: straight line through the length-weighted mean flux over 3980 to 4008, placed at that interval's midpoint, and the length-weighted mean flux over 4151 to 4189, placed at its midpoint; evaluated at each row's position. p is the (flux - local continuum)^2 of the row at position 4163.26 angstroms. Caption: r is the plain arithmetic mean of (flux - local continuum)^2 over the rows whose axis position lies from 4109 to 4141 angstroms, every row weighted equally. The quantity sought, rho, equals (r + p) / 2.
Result 0.7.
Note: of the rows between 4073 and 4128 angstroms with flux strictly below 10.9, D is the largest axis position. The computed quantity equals 4104.25 angstroms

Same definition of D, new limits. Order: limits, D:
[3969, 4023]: 4007.13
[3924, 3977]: 3975.89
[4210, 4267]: 4260.24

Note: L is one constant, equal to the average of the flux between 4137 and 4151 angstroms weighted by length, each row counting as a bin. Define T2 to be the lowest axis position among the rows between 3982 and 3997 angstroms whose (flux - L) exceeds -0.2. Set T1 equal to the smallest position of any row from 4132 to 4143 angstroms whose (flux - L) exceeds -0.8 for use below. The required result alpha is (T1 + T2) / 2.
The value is 4058.0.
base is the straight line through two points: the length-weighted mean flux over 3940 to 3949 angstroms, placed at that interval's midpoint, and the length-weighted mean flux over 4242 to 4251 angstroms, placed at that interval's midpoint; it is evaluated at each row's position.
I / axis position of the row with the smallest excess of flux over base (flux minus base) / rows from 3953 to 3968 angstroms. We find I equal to 3966.74 angstroms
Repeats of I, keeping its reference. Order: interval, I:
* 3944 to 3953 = 3950.34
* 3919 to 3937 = 3932.19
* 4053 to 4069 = 4066.62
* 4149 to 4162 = 4161.35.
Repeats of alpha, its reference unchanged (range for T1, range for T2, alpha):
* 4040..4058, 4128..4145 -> 4084.7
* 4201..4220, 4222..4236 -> 4218.3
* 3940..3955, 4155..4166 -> 4050.2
